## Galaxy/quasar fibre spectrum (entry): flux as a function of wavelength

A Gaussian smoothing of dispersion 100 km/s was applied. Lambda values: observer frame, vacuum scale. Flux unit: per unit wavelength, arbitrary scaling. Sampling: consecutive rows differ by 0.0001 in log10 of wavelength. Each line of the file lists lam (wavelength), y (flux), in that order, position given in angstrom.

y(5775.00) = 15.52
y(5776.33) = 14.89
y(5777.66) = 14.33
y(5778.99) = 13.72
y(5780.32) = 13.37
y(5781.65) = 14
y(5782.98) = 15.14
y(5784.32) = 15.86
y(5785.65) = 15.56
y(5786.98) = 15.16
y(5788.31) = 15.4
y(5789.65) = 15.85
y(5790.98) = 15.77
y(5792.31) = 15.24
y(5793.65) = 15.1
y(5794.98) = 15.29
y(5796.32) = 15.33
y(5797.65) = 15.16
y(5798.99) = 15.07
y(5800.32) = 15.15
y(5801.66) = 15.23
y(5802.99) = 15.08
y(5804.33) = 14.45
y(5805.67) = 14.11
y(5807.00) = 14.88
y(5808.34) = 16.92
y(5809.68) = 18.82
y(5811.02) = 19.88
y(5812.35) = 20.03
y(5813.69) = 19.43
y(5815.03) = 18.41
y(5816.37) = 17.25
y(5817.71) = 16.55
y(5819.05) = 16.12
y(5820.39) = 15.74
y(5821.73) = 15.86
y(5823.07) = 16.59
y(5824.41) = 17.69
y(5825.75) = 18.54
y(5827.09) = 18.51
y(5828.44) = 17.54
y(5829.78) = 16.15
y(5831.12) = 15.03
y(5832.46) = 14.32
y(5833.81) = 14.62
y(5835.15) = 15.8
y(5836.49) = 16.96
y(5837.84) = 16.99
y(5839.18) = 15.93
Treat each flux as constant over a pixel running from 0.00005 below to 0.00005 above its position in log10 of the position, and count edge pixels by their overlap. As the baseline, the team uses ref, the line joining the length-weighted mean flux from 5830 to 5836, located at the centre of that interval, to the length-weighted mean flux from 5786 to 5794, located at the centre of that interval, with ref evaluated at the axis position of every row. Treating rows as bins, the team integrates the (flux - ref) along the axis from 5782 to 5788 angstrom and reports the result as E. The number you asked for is -1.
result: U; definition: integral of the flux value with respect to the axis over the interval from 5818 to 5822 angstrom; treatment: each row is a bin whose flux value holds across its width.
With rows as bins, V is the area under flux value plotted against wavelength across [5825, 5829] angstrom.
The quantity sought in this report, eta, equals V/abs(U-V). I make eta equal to 8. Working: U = 63.9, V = 73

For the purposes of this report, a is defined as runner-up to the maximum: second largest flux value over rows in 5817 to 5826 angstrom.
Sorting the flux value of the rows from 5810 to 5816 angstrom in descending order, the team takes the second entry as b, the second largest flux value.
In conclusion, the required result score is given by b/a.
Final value 1.12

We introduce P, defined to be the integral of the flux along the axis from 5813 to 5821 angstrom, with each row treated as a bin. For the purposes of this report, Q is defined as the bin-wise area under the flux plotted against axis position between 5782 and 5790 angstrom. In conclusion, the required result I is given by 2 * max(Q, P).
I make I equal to 276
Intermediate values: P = 138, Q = 123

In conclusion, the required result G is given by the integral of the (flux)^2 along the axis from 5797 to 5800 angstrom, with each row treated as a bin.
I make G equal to 686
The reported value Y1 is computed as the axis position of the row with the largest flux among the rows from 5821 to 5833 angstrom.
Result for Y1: 5825.75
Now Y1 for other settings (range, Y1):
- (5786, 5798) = 5789.65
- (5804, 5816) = 5812.35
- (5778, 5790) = 5784.32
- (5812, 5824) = 5812.35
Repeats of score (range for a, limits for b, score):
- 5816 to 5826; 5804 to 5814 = 1.12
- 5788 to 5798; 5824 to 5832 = 1.17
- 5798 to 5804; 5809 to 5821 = 1.31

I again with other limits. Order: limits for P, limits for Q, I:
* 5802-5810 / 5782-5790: 249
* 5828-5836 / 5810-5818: 299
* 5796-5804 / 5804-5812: 268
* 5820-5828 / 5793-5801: 275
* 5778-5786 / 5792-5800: 243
